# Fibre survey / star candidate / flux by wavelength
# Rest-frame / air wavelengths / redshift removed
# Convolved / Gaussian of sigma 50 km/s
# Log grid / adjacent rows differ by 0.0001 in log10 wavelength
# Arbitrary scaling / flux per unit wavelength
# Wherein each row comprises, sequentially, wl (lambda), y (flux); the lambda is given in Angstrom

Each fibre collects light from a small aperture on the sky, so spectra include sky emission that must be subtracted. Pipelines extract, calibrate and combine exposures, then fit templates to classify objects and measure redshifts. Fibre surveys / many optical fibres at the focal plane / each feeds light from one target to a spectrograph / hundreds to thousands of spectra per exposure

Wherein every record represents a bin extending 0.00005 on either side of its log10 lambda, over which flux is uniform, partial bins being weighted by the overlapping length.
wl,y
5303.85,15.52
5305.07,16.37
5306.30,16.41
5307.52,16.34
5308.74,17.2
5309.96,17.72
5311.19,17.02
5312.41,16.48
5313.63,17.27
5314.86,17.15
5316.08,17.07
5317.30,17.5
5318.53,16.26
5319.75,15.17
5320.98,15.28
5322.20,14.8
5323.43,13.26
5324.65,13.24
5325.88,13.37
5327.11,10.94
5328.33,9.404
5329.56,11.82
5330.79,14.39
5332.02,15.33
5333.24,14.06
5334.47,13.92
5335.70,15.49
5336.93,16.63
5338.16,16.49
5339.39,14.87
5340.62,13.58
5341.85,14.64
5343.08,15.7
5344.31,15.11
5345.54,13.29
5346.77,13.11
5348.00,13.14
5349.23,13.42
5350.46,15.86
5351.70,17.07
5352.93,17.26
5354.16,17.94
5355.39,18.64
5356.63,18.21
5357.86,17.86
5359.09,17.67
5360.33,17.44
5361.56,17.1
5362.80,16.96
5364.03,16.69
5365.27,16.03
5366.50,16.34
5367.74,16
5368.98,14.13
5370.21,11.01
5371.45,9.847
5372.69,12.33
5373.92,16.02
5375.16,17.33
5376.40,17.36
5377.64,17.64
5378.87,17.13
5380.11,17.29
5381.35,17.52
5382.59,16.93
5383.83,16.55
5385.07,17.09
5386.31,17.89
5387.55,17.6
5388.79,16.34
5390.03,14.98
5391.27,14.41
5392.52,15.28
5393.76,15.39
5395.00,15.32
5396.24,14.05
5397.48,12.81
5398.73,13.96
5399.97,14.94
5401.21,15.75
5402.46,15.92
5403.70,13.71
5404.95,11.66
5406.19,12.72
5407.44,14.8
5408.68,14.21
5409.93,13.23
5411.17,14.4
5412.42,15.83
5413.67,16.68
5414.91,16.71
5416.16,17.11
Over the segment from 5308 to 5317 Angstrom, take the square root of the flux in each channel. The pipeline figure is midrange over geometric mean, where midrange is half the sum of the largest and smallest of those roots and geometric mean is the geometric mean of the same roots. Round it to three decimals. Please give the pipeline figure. 0.999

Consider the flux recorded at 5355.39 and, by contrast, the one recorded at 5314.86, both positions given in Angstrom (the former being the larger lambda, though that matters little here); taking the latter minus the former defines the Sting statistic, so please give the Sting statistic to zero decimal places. -1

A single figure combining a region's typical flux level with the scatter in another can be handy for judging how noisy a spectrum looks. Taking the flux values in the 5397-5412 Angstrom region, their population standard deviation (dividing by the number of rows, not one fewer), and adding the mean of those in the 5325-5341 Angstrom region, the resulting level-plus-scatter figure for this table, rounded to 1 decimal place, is 15.1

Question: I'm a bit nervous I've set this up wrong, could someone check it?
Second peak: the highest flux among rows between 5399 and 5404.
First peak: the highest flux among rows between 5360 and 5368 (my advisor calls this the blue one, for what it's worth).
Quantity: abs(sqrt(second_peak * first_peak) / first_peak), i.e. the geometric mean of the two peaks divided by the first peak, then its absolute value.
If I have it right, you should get 0.96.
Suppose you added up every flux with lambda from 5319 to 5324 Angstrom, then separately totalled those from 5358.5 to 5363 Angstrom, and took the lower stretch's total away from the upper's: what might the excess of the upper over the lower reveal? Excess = 11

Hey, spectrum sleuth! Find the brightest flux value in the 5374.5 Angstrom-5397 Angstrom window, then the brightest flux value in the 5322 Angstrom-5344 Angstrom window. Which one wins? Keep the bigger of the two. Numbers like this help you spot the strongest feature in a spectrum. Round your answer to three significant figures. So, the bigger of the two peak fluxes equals 17.9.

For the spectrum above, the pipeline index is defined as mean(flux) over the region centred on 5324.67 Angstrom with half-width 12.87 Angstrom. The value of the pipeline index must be 14.7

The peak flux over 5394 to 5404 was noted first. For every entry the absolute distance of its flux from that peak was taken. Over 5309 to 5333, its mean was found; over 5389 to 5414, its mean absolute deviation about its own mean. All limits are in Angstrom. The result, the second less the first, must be -1.0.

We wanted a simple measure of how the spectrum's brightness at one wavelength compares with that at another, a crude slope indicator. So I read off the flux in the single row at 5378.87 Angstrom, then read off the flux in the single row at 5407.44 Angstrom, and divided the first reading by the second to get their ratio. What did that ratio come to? 1.16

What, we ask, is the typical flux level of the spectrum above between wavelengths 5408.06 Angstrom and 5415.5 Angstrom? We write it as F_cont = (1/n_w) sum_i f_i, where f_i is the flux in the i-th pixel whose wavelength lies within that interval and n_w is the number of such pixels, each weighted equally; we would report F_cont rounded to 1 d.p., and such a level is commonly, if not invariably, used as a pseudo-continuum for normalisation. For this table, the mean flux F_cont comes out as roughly 15.2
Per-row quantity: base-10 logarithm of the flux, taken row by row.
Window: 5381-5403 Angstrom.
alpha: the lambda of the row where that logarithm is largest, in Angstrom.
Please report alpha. 5386.31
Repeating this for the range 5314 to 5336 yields 5317.30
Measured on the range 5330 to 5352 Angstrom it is 5351.70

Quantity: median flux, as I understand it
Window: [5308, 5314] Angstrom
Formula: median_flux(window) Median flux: 17.2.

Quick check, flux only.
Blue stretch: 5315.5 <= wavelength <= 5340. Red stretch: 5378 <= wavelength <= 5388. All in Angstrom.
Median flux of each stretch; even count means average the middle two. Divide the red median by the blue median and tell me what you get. 1.16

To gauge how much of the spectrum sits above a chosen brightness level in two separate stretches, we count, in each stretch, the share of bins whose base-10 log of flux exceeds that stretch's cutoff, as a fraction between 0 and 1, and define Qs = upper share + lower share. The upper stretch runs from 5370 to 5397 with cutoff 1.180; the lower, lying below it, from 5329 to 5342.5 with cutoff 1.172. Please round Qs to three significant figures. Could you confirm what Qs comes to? 1.18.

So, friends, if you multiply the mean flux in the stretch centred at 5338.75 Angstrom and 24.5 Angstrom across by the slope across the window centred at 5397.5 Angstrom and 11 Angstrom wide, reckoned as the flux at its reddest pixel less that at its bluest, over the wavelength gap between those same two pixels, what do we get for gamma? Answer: 0.9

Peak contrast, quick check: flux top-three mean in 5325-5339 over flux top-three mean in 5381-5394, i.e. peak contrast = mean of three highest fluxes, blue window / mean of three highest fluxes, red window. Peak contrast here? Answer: 0.92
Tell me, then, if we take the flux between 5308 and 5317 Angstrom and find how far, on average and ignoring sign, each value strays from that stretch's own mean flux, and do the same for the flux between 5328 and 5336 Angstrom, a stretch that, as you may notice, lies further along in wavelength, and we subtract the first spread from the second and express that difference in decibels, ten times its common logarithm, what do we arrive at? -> 1.5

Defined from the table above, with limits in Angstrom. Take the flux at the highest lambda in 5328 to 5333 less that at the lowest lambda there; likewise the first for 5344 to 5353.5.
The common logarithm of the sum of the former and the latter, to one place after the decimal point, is 0.9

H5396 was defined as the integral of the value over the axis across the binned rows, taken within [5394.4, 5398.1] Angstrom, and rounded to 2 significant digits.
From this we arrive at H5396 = 52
